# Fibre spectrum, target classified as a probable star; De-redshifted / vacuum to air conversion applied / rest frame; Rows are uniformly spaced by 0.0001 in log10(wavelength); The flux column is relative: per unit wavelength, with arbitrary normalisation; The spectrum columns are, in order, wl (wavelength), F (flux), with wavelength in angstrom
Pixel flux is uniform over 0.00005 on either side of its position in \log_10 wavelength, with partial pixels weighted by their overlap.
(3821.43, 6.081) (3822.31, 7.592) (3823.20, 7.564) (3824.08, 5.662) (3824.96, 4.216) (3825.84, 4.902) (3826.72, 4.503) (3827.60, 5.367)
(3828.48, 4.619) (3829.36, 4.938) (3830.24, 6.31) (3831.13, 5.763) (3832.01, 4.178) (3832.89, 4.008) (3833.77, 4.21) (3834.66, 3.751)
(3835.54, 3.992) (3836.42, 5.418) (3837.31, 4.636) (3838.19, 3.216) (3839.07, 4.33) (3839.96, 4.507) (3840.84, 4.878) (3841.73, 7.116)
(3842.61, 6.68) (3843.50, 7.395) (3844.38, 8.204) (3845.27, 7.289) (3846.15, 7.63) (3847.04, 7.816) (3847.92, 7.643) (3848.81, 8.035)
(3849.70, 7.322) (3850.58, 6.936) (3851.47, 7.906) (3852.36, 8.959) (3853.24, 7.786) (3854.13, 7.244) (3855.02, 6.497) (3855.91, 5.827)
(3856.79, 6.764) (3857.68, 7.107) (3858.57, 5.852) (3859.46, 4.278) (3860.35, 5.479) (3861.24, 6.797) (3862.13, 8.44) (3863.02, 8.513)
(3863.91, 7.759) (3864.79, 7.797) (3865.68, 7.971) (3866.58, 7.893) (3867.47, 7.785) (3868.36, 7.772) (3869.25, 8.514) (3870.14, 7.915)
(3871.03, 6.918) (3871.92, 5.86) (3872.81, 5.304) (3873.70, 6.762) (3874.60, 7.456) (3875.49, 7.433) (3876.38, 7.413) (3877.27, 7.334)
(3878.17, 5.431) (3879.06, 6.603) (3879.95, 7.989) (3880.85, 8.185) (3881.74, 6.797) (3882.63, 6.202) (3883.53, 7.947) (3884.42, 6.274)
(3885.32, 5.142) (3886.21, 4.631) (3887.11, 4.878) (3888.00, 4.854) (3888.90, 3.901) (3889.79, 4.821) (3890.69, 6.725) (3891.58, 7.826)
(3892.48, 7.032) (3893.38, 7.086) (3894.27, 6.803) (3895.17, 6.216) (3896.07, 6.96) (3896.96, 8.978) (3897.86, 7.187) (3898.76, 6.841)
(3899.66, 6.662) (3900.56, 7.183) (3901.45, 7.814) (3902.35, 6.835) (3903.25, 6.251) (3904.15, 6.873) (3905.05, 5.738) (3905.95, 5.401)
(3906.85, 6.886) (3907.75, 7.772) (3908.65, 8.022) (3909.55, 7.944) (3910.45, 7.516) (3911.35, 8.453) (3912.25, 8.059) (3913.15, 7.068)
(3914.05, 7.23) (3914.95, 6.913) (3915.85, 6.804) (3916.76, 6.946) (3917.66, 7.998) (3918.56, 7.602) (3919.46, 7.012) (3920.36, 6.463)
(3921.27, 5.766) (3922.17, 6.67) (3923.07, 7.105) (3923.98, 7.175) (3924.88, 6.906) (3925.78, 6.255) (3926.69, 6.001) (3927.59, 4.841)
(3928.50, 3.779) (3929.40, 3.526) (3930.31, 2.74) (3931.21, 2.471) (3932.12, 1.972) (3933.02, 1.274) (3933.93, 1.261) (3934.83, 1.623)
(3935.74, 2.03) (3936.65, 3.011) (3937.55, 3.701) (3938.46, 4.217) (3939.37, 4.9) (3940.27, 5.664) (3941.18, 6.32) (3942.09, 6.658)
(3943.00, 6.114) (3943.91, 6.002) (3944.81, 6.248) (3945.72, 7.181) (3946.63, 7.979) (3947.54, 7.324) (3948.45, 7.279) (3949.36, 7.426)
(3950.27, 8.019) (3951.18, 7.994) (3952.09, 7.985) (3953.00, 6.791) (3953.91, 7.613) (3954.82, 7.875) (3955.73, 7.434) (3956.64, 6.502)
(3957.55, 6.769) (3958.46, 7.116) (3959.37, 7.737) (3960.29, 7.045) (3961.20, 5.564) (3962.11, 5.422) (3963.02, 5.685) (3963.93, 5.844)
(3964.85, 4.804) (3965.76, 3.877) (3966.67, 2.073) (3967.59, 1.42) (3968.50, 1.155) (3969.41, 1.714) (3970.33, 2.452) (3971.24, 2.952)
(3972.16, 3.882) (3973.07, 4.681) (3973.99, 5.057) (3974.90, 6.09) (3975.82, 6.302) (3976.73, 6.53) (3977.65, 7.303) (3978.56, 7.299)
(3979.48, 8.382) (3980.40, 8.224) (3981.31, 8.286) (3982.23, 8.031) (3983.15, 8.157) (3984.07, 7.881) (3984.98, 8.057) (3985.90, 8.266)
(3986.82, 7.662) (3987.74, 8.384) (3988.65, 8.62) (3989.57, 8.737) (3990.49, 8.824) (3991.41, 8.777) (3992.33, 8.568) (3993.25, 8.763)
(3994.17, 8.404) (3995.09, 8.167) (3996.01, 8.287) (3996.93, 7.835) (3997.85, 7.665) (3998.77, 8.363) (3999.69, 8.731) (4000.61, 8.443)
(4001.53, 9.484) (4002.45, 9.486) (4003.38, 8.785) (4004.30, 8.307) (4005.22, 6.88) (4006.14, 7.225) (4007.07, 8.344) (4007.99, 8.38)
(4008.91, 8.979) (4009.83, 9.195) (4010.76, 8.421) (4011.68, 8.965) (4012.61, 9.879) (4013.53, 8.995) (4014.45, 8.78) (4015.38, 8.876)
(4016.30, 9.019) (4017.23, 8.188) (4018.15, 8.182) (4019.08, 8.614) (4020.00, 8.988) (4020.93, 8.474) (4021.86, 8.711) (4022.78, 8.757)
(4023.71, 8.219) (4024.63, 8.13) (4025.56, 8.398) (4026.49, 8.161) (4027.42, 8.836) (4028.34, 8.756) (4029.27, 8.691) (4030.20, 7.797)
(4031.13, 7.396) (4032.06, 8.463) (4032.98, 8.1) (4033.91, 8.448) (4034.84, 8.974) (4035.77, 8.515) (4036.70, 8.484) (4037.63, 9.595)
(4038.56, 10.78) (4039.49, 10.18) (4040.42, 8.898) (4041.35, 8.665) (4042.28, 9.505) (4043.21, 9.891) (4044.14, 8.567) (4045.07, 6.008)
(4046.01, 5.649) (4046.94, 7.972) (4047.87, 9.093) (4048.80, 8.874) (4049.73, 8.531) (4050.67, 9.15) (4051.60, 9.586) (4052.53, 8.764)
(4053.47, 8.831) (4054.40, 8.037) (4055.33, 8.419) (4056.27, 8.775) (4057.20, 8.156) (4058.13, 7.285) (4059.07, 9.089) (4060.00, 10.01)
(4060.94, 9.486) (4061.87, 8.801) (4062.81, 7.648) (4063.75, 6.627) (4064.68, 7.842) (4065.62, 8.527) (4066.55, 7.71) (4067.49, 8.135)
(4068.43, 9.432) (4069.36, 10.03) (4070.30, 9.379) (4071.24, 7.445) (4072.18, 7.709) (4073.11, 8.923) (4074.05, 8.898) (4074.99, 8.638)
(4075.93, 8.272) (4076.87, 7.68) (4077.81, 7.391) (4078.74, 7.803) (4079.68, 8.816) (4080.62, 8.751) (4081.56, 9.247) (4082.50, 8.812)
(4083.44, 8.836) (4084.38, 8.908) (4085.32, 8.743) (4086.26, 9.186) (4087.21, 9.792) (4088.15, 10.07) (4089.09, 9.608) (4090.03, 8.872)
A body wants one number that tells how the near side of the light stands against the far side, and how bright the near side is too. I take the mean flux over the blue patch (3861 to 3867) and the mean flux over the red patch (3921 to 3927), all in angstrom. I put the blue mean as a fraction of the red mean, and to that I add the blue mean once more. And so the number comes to 9.1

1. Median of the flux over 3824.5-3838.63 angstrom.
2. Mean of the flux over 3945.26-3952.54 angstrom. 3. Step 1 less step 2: -3.1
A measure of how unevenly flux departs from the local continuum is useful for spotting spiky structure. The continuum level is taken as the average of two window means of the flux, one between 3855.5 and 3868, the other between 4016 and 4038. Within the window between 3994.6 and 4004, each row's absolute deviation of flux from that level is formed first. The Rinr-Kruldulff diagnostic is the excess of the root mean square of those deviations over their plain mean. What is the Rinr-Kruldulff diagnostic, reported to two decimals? 0.18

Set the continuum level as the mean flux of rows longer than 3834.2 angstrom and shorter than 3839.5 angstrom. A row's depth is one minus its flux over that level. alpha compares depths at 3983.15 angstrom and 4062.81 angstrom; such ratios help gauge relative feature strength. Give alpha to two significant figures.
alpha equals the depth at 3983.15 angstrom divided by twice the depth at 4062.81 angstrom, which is 0.57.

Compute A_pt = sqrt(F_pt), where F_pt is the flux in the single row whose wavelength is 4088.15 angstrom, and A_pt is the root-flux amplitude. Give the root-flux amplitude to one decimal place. 3.2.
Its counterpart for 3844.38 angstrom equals 2.9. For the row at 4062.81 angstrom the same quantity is 2.8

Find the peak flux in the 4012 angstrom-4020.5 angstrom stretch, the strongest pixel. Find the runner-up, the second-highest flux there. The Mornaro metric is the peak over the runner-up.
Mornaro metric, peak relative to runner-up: 1.10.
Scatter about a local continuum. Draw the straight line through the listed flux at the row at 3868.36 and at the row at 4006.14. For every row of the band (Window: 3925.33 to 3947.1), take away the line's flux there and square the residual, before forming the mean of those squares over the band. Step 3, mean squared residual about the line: 14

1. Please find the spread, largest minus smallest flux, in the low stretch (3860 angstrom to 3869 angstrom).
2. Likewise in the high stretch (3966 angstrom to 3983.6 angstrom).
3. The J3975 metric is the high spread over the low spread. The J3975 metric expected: 2.4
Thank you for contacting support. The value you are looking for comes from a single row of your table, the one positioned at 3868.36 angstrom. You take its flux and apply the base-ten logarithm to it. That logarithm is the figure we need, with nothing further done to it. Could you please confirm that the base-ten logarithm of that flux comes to 0.89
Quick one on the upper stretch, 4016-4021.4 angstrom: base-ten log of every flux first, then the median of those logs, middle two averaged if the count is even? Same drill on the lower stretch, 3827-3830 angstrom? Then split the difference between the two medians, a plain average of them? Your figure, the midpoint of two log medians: 0.81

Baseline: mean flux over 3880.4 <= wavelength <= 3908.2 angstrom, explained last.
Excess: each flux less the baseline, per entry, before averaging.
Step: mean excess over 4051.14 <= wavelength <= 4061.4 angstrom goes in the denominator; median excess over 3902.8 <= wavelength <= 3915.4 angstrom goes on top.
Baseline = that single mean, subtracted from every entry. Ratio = 0.27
